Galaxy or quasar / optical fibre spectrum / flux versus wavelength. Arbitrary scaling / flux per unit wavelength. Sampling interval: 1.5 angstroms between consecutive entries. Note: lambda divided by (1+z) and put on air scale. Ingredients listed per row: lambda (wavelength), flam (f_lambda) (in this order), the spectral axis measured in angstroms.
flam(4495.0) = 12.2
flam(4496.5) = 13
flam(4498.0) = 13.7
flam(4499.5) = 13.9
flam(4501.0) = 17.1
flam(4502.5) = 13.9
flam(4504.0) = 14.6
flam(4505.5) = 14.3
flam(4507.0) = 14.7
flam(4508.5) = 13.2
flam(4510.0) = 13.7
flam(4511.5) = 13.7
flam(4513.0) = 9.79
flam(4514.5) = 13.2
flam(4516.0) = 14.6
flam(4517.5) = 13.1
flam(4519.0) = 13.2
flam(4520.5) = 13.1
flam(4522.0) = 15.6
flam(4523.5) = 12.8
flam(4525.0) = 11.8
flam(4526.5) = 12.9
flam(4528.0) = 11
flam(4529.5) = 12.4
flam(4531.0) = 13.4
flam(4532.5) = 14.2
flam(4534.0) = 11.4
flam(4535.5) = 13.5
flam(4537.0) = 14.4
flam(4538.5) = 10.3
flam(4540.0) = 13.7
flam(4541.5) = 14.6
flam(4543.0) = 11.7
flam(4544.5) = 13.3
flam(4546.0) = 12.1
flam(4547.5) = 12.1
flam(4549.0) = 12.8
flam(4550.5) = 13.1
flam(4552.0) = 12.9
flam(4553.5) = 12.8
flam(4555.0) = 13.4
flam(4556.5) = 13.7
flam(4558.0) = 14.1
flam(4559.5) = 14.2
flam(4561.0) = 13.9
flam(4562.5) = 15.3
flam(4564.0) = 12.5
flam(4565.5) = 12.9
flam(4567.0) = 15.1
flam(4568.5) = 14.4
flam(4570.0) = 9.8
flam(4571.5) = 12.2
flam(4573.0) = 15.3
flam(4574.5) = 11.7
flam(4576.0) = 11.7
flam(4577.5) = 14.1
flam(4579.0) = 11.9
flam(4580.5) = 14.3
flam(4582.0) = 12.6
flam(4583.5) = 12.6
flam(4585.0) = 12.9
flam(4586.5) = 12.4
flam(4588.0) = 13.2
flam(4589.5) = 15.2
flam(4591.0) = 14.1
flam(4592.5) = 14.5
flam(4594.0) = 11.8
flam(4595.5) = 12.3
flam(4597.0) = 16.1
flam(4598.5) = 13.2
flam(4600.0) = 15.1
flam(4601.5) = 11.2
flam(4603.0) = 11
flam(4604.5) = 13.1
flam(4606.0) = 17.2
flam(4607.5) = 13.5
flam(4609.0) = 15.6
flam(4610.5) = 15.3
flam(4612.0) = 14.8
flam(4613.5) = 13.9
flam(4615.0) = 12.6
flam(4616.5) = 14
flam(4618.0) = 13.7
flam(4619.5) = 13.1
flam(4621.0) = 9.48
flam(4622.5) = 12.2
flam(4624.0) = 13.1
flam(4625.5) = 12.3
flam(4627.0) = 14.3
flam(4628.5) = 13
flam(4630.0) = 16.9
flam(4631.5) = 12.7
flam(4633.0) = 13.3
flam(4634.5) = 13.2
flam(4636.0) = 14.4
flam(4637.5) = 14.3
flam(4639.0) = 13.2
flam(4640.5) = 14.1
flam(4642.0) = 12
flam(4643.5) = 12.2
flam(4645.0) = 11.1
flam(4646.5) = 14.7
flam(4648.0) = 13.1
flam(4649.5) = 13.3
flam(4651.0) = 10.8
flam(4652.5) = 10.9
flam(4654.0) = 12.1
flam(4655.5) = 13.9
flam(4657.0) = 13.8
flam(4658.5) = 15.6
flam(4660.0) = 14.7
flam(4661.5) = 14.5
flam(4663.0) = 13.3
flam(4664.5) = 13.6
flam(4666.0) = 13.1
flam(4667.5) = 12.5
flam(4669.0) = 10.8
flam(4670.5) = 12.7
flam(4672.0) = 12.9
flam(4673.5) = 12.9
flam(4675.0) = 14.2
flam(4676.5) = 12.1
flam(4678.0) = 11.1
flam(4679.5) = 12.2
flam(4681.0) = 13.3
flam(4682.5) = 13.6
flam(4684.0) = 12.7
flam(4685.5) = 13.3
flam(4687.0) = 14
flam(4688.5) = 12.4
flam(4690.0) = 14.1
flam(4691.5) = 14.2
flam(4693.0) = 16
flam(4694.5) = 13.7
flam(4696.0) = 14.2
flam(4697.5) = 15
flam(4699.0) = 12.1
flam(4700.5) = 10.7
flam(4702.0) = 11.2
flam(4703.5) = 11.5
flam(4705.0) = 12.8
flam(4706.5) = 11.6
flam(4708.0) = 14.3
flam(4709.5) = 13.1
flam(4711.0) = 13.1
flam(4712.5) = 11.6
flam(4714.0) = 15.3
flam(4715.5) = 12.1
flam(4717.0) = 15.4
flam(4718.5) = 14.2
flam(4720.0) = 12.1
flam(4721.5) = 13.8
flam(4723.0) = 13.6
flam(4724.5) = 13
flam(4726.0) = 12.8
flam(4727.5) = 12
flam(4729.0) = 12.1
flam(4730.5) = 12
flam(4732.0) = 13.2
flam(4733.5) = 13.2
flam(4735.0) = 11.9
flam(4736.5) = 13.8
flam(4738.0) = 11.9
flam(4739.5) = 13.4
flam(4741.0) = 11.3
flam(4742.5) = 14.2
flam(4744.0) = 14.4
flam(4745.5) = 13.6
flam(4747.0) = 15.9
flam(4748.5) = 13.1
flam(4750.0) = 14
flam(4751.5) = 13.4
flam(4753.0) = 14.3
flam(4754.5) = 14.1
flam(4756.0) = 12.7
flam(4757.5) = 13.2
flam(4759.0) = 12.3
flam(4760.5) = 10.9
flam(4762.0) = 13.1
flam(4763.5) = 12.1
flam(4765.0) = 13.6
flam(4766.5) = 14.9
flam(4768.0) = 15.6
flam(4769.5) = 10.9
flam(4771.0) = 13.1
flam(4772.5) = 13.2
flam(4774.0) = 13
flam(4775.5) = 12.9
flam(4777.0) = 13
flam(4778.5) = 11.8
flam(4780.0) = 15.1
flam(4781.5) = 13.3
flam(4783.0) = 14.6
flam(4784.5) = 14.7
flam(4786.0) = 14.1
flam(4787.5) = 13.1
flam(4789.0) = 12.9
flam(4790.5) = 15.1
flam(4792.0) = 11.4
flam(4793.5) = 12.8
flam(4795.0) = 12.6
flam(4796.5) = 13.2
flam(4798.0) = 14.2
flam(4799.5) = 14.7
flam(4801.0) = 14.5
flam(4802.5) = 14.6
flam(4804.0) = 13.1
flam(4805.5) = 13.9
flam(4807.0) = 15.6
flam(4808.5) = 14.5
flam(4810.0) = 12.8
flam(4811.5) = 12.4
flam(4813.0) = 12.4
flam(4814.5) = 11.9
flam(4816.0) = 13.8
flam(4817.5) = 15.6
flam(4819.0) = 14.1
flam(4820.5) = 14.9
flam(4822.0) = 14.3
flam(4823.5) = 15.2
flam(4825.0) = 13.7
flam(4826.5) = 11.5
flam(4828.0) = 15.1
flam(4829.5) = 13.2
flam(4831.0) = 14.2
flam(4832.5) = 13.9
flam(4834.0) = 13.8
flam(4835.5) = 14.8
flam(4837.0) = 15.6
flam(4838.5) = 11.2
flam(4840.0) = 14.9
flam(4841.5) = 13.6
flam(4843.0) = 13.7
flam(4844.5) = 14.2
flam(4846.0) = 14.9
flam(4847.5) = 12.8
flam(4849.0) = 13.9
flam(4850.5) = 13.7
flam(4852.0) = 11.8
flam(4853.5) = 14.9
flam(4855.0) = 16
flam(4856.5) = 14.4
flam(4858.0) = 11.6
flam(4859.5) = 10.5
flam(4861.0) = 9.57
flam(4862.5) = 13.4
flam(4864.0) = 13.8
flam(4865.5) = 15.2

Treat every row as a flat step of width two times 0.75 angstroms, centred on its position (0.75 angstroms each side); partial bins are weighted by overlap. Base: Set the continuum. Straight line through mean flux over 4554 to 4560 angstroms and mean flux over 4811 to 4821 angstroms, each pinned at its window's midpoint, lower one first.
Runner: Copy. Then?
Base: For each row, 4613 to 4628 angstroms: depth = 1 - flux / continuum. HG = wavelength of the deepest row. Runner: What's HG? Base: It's 4621.0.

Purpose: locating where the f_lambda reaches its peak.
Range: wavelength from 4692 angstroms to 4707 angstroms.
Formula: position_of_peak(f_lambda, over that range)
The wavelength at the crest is 4693.0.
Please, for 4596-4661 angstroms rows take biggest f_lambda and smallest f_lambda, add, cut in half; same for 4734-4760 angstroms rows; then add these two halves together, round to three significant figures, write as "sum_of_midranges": 26.9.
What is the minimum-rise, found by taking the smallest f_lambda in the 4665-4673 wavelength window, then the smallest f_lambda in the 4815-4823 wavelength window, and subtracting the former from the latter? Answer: 3.0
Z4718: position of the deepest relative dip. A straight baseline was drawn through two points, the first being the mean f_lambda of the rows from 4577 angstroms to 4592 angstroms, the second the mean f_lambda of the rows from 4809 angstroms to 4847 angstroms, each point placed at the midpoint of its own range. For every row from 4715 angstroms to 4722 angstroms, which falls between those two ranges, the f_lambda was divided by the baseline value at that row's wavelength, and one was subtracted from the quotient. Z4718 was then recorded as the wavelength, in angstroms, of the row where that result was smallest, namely 4720.0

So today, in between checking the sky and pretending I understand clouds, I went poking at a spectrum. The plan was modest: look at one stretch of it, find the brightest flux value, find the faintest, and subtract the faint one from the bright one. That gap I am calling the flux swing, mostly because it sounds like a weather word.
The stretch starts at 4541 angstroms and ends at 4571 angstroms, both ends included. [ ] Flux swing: 5.5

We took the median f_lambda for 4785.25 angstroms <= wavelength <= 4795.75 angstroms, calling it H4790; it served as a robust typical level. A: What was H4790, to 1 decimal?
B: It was 12.9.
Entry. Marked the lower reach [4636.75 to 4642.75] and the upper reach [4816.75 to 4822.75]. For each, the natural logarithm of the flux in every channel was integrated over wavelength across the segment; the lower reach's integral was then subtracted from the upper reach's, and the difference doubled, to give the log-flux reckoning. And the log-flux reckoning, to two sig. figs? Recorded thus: 1.2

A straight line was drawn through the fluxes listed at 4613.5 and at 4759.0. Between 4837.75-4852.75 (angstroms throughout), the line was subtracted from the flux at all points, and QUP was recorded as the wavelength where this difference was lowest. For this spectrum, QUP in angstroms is 4838.5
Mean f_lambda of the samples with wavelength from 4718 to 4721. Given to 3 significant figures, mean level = 13.1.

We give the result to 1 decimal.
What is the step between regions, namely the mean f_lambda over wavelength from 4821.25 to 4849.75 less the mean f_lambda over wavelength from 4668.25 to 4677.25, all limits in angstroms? 1.3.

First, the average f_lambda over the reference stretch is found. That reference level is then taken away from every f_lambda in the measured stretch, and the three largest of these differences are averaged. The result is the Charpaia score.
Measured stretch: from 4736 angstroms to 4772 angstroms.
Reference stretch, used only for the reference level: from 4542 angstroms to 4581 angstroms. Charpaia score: 2.34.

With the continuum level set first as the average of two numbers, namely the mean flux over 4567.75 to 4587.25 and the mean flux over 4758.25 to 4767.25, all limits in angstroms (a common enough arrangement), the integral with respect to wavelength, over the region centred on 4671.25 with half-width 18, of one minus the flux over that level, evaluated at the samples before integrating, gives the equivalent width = -1.0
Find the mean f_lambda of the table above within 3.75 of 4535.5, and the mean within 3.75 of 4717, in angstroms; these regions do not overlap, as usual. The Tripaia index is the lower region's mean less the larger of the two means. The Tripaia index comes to -1.1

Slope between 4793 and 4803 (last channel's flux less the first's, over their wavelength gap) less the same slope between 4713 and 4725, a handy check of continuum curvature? 0.4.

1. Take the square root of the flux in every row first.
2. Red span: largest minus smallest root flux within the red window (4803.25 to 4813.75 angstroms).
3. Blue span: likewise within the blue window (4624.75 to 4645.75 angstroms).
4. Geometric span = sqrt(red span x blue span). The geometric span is 0.58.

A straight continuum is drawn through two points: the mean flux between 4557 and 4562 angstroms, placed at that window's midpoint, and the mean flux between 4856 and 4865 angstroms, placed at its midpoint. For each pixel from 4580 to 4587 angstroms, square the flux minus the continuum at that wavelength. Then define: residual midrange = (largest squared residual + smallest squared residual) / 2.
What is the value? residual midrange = 1.2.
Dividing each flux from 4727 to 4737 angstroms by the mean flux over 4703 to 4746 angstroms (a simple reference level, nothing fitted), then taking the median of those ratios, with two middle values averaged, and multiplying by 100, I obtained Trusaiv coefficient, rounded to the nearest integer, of 93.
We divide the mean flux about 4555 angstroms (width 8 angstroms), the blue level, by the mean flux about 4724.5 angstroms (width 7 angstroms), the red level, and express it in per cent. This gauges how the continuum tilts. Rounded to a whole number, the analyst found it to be 103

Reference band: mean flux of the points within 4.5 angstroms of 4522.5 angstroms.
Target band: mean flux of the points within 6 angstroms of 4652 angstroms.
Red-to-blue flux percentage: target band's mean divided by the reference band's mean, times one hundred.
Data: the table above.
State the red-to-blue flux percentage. 97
